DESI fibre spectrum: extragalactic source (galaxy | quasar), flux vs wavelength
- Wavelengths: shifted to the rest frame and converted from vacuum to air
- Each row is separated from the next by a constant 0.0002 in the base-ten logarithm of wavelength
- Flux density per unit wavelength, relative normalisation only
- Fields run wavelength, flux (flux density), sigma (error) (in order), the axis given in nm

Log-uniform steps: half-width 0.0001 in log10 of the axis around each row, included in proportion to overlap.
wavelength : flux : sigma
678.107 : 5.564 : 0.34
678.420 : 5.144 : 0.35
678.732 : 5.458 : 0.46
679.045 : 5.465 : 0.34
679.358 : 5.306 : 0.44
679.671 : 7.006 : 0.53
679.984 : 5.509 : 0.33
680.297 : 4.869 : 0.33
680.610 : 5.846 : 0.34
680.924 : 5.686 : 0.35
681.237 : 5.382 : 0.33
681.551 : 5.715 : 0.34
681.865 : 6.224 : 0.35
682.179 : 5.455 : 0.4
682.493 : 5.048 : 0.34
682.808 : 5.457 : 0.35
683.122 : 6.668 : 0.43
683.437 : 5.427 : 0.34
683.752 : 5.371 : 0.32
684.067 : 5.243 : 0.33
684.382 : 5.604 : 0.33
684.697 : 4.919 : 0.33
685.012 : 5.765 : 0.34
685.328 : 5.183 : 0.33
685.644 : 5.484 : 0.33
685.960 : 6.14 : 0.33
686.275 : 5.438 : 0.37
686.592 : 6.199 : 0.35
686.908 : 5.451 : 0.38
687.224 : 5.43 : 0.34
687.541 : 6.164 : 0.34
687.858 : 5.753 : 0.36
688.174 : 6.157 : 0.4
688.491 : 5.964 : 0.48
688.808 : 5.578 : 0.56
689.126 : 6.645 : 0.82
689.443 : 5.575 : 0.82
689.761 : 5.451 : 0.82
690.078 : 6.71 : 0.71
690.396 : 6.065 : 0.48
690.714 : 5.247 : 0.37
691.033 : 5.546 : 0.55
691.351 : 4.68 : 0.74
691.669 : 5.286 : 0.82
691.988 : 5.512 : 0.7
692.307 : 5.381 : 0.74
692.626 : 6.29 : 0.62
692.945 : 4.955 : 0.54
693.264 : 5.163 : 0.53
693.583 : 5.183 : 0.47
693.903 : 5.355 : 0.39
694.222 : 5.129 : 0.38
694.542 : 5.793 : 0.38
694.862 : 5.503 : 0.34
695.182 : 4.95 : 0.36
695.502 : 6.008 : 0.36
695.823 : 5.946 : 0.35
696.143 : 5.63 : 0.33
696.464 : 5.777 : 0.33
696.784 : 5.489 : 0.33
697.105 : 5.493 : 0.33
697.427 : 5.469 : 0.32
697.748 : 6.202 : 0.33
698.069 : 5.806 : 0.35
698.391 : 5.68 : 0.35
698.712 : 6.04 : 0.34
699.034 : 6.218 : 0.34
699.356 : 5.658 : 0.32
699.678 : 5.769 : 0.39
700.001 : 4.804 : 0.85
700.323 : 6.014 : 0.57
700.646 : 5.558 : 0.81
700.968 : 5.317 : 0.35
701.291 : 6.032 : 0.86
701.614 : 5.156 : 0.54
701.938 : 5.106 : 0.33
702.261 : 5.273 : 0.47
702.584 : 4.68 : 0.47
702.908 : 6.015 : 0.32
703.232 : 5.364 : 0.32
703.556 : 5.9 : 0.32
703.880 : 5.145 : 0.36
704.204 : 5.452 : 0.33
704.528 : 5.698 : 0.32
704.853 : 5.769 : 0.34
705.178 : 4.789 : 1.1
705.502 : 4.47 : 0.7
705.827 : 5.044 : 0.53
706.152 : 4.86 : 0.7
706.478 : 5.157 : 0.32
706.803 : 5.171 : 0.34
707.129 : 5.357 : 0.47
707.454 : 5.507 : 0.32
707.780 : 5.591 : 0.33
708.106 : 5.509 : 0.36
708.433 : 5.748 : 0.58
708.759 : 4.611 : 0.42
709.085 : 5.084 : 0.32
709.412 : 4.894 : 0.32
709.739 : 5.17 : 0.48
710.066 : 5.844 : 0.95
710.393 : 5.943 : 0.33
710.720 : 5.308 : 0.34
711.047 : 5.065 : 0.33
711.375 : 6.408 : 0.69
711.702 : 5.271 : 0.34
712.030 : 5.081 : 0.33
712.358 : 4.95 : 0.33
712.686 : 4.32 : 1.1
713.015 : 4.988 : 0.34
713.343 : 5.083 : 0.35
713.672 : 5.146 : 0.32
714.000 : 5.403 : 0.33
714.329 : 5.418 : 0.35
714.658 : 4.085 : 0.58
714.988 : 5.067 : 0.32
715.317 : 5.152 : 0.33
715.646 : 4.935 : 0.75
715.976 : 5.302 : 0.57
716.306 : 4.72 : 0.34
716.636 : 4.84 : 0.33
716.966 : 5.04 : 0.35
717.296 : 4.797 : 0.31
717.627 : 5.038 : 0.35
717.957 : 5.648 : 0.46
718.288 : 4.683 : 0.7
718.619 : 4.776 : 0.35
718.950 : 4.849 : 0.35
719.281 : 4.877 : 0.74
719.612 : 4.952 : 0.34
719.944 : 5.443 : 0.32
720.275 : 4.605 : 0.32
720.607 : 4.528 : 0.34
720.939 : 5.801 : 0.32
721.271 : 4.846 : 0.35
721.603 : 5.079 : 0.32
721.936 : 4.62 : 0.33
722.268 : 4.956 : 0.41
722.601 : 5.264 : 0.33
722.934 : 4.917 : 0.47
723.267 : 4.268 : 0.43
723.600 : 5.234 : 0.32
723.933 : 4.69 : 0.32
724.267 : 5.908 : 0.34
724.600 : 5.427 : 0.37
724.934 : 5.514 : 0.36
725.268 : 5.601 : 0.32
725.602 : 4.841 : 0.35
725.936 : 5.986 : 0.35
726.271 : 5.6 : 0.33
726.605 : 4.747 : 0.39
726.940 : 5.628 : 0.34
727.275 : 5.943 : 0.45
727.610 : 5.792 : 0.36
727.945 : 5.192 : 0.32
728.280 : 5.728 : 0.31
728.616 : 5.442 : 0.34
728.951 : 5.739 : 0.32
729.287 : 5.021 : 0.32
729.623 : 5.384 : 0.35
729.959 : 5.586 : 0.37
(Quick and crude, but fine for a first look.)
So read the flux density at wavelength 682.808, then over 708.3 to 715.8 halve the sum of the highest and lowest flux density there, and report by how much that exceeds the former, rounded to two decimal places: -0.21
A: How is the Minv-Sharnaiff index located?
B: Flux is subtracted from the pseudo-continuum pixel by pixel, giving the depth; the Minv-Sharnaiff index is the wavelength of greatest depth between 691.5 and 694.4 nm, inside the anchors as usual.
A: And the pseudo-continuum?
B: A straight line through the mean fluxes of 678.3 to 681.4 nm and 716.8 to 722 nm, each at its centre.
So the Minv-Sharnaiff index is 692.945 nm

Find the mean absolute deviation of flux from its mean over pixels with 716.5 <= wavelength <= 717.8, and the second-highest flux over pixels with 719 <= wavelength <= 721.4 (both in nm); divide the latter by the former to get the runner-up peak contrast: 49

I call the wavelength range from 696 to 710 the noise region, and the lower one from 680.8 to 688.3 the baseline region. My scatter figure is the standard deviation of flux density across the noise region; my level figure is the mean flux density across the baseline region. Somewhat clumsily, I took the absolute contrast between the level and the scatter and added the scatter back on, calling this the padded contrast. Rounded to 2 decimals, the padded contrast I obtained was 5.64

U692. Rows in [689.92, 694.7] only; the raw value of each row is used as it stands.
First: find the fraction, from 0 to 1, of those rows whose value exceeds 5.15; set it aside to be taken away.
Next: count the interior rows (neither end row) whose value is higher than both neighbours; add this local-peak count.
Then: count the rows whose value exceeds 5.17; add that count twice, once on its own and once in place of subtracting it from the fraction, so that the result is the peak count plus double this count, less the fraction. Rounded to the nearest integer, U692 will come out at 25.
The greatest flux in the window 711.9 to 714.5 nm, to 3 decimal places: 5.418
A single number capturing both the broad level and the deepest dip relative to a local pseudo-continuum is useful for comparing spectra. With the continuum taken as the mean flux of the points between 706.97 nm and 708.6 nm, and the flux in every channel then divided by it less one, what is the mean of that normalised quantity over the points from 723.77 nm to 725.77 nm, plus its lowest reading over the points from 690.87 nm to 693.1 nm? -0.19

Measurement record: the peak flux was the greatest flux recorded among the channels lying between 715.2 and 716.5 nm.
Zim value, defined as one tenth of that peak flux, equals 0.53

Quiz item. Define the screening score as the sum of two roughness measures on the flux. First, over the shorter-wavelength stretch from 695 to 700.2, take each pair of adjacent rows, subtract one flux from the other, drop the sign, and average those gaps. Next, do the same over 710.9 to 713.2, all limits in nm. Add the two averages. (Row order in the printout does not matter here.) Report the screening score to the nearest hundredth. 1.04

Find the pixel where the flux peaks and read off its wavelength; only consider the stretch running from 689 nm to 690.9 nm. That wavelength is 690.078 nm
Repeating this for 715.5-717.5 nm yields 715.976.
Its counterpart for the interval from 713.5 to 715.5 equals 714.329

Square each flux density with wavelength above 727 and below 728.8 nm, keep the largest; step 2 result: 35.3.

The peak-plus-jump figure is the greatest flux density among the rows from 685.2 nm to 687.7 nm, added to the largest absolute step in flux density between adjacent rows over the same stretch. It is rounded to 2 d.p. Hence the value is 6.96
